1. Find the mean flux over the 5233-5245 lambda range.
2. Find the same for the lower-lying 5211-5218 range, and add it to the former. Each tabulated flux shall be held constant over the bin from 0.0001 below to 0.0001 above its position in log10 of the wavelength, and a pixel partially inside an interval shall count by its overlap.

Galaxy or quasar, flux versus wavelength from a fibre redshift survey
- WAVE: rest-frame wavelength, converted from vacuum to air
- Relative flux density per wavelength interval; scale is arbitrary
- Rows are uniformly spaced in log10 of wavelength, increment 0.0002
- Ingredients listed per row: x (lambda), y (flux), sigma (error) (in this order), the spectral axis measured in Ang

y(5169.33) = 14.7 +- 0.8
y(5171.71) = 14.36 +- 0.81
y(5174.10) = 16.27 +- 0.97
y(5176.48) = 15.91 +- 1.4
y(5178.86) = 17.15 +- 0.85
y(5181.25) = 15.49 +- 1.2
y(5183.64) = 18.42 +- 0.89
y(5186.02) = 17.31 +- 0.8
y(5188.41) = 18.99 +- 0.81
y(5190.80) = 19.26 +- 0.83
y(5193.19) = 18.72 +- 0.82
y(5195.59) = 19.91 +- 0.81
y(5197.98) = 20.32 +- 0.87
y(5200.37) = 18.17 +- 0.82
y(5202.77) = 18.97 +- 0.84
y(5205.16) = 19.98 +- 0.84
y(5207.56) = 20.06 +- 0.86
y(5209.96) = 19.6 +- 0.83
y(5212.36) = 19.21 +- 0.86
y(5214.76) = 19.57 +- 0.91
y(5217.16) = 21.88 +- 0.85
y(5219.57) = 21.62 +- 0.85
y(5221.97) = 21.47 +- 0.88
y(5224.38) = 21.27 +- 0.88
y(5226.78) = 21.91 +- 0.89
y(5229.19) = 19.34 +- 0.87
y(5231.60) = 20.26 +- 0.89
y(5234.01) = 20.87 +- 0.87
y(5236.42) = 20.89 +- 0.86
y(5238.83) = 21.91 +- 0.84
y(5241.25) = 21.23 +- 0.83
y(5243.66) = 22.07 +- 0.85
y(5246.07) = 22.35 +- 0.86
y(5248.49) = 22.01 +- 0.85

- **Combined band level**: 41.6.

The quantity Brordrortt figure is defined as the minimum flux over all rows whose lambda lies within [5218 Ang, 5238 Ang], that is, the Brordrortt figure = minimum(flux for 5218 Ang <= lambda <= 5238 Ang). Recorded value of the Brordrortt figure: 19.34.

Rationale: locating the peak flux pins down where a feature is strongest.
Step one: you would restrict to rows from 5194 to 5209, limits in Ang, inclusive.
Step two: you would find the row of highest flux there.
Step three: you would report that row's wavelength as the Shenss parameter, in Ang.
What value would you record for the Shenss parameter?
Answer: 5197.98 Ang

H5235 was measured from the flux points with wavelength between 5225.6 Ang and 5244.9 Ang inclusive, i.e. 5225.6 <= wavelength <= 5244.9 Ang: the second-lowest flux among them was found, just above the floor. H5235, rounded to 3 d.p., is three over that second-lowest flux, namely 0.148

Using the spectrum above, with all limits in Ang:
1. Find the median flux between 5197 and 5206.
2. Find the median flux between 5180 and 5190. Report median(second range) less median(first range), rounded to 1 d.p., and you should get -1.6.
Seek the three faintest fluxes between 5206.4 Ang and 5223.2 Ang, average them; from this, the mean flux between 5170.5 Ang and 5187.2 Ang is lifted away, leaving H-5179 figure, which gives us 3.0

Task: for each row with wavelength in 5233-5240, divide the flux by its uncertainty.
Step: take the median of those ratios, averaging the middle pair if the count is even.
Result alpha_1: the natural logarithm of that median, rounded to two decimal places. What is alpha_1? 3.19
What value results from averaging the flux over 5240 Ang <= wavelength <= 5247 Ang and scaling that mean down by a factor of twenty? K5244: 1.09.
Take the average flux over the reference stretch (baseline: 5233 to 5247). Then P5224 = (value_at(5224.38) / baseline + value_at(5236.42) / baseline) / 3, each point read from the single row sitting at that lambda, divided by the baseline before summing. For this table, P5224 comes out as 0.652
